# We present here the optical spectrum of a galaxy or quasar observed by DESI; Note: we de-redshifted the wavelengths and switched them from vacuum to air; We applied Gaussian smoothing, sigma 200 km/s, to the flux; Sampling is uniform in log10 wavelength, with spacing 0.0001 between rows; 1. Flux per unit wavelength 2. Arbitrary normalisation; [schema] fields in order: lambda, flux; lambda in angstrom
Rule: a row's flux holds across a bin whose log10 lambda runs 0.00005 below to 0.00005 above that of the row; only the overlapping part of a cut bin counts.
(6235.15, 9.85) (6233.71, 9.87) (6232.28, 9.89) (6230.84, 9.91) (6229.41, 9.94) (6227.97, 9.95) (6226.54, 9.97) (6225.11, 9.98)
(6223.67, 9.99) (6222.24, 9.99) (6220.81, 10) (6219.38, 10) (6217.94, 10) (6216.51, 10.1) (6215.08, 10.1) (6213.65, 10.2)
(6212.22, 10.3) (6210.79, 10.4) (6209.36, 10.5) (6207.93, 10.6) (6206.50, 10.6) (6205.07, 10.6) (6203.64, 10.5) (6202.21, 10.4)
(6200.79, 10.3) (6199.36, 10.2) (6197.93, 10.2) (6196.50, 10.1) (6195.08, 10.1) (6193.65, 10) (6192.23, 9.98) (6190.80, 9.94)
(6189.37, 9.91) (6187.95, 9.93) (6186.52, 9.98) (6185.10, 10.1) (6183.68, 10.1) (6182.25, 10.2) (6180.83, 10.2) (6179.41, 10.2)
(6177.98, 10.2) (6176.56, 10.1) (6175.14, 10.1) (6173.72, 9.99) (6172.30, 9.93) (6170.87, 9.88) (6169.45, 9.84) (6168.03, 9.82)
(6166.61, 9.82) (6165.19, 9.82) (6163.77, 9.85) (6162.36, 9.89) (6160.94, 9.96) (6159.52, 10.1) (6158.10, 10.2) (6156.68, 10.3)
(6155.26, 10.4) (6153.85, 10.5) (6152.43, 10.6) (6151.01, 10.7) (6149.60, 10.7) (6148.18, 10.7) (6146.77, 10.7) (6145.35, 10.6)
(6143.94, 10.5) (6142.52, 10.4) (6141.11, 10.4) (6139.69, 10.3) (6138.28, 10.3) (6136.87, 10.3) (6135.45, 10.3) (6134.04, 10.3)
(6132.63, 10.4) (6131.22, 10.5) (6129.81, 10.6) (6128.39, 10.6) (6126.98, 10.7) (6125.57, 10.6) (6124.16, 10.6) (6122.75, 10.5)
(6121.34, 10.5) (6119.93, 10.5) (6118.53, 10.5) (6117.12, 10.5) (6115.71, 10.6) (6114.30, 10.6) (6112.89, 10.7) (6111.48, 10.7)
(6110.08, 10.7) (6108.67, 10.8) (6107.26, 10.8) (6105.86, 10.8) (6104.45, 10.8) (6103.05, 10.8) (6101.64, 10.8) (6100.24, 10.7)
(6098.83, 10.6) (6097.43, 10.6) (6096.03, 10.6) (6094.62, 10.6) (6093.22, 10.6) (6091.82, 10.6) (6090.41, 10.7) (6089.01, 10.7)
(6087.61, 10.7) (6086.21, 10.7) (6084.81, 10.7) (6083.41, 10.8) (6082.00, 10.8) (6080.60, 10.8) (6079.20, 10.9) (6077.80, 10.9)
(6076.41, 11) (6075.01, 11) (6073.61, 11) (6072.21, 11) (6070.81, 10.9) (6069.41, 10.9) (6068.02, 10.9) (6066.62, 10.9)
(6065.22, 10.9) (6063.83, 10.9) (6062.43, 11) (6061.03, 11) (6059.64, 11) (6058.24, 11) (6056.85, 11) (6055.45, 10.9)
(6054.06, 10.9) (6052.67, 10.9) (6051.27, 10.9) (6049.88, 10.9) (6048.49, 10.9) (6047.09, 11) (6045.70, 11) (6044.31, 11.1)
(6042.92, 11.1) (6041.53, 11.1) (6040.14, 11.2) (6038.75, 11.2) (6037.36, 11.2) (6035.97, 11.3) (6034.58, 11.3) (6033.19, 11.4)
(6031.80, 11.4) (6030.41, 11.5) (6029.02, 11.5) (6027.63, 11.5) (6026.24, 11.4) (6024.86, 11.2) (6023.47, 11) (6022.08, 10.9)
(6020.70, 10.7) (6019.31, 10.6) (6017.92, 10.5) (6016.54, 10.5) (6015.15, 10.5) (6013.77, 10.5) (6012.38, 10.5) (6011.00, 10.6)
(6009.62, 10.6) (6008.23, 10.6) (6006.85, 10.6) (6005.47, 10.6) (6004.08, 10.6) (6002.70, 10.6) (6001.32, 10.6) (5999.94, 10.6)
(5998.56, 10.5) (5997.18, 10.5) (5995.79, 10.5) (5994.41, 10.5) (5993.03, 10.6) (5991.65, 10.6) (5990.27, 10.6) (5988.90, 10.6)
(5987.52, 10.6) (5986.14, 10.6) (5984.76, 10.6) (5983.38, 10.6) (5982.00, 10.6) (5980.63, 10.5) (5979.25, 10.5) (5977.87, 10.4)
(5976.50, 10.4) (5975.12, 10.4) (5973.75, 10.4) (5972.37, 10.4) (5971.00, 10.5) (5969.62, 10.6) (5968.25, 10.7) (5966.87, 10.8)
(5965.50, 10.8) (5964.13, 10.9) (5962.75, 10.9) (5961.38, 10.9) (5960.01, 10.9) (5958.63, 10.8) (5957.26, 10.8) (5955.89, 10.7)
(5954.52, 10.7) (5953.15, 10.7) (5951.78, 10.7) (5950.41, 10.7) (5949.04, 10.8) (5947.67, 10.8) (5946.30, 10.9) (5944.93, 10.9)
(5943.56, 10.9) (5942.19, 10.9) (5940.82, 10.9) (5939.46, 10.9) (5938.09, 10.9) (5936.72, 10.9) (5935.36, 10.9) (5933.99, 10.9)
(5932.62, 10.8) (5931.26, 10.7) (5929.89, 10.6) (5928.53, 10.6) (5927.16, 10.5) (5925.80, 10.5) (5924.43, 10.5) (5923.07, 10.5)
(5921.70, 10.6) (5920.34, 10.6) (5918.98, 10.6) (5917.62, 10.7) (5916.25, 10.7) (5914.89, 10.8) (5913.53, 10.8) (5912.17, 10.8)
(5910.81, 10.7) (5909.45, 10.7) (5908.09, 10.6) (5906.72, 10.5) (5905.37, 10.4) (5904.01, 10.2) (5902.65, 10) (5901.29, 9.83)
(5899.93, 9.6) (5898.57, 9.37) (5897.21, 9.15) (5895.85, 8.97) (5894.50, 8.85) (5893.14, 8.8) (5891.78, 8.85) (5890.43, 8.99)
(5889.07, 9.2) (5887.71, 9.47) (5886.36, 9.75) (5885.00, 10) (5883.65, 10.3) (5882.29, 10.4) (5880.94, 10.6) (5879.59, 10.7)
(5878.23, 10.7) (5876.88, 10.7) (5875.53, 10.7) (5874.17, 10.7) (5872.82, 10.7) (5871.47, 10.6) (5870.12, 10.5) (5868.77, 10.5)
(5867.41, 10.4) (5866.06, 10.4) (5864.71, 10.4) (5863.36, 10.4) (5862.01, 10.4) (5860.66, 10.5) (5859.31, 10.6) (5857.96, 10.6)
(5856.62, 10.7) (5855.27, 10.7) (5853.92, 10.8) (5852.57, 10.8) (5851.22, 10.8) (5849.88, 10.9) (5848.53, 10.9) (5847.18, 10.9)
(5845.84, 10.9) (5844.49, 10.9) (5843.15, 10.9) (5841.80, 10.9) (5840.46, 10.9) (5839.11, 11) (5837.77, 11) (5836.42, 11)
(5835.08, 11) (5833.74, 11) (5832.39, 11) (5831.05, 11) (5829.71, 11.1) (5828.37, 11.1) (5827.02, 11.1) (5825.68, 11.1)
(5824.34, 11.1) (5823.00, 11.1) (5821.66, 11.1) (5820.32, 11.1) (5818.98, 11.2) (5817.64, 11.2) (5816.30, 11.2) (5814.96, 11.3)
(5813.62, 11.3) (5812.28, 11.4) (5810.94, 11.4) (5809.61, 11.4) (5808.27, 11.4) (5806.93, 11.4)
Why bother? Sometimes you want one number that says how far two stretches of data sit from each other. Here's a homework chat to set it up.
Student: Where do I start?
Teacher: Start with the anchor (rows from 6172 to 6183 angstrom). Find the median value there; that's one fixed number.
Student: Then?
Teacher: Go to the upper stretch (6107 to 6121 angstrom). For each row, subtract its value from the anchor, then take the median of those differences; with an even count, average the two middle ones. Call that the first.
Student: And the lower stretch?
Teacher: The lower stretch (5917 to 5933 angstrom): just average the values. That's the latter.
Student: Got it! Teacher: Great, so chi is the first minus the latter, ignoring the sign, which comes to 11.1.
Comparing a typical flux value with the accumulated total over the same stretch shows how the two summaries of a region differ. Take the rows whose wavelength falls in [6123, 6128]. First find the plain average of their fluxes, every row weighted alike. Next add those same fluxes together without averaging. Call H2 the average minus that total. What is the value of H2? -21.3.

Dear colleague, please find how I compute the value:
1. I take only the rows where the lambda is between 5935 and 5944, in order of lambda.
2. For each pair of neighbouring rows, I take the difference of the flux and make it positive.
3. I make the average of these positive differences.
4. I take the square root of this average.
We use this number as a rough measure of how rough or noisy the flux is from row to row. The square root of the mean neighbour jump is 0.00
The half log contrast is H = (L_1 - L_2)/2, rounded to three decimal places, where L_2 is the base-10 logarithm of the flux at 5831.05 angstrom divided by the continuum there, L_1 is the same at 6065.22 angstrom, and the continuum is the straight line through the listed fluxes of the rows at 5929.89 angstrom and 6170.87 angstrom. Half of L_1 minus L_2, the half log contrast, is 0.012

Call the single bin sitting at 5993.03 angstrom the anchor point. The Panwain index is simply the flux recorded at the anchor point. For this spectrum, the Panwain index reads 10.6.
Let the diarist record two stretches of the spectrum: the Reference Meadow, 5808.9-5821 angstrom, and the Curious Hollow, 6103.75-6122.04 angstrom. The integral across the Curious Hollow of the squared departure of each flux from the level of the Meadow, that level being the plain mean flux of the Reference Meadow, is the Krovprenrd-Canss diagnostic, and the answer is 7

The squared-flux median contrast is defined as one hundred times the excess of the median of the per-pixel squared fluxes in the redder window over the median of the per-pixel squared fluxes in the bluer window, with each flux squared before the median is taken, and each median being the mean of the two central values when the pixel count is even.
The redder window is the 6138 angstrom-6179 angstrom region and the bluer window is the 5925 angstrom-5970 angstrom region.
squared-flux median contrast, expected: -1260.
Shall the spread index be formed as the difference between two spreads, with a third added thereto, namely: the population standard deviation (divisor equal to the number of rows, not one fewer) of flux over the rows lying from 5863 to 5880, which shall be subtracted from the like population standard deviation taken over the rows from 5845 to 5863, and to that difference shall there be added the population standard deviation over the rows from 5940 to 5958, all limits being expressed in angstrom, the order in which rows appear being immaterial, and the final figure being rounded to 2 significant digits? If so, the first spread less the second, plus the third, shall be 0.11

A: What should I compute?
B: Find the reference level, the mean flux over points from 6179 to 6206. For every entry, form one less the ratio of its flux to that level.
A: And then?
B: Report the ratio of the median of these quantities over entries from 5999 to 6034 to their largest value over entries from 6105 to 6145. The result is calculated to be 3.1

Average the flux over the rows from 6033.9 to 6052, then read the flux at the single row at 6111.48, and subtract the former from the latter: -0.4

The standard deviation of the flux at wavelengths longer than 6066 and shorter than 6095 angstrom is 0.14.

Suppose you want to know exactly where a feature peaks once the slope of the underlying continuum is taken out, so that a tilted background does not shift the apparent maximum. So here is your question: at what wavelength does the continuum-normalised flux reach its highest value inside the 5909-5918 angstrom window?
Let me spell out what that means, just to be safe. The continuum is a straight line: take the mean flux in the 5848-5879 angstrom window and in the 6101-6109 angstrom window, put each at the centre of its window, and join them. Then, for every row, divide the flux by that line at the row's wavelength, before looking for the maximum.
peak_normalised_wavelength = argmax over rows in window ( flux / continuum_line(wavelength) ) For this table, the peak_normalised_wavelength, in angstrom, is 5912.17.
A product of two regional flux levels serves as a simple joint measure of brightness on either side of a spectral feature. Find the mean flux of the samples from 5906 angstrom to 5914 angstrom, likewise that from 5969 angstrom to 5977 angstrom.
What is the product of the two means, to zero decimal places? 112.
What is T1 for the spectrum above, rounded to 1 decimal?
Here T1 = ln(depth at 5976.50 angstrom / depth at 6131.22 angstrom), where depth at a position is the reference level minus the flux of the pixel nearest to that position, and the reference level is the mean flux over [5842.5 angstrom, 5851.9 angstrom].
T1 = 0.2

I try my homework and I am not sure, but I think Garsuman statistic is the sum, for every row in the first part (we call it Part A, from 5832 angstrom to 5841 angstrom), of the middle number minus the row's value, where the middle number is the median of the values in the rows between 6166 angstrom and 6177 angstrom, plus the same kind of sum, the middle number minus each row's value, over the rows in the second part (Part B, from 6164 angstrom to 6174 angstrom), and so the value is -7.3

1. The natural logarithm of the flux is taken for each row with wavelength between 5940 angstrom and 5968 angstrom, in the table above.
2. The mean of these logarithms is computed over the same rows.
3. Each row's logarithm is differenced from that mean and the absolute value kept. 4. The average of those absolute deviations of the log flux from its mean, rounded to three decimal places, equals 0.007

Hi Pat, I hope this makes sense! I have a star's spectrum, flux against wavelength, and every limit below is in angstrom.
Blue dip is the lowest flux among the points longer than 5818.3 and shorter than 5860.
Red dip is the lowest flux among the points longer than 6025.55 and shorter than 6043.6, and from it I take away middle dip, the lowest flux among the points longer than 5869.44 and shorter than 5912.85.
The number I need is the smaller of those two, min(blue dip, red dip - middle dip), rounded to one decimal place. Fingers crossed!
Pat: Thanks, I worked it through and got 2.3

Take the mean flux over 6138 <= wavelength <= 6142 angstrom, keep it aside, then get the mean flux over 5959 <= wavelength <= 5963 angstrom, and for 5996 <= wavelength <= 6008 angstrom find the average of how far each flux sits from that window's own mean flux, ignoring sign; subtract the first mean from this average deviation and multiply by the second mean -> -112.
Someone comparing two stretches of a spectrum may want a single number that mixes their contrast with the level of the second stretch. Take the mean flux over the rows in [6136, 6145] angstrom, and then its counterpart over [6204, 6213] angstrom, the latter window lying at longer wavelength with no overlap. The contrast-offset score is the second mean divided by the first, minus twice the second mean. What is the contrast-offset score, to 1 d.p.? -20.0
